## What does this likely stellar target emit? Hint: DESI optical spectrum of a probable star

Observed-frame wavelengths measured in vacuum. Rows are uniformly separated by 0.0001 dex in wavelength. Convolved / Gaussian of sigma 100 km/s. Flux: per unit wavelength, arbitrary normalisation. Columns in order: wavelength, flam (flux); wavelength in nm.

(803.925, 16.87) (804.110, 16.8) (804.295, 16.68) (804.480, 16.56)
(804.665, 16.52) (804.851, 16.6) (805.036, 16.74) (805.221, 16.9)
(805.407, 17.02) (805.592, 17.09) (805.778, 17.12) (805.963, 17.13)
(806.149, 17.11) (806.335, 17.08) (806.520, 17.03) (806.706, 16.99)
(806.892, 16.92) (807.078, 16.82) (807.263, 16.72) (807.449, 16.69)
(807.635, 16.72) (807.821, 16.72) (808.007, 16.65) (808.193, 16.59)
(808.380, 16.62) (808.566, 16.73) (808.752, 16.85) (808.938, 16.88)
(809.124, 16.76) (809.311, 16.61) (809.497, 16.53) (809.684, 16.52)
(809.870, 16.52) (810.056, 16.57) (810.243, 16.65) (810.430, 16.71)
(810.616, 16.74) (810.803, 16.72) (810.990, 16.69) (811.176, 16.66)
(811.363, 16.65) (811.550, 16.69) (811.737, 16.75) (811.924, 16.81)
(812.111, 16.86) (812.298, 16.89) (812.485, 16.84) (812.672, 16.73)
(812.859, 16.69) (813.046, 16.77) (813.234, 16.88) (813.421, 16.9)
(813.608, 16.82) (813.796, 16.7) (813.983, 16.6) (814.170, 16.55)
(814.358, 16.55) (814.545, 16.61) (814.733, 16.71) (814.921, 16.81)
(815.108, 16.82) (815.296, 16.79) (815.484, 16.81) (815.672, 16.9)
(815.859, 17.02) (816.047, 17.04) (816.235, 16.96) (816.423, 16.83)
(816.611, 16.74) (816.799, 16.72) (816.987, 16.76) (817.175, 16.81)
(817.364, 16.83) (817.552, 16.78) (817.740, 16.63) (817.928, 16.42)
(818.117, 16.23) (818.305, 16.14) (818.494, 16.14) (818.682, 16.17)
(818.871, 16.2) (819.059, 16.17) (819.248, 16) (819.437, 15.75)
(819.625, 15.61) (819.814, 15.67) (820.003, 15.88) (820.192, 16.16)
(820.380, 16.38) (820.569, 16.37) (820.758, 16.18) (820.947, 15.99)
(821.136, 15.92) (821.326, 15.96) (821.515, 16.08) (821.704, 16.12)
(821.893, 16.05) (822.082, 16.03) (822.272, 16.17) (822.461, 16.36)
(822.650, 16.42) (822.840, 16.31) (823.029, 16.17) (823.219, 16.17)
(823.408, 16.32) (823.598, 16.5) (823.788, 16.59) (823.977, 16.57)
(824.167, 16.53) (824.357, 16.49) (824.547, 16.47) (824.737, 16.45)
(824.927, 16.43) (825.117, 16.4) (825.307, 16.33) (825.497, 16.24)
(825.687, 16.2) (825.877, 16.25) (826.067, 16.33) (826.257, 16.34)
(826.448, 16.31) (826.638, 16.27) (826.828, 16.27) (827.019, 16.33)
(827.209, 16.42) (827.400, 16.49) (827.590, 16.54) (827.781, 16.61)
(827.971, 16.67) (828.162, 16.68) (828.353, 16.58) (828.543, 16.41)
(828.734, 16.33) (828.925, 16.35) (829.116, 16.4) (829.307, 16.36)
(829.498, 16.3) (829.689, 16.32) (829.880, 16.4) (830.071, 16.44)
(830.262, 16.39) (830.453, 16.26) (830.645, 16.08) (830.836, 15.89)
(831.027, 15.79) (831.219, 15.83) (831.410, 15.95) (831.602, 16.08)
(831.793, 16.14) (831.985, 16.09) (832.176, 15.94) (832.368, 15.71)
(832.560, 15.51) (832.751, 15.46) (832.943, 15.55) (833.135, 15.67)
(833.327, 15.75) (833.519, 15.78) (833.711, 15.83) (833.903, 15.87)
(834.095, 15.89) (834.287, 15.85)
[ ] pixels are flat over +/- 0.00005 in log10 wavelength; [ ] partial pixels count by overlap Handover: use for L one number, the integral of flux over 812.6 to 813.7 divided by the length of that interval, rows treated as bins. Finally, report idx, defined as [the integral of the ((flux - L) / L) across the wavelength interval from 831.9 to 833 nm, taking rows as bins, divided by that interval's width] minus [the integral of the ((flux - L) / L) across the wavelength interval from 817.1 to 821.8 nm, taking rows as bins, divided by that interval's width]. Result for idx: -0.028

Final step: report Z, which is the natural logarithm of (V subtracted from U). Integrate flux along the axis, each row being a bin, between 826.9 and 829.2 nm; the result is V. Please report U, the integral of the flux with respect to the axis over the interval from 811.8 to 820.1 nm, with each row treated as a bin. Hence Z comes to 4.6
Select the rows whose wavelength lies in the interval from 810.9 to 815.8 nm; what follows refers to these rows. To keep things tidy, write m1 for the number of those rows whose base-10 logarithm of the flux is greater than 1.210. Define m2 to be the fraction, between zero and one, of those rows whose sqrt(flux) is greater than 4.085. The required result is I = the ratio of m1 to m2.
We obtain 34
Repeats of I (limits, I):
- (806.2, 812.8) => 51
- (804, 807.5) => 24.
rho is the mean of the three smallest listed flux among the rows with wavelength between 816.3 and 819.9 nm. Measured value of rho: 15.7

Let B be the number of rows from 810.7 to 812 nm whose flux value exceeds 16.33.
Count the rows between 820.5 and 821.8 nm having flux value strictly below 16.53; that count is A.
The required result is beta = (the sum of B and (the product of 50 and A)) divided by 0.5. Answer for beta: 714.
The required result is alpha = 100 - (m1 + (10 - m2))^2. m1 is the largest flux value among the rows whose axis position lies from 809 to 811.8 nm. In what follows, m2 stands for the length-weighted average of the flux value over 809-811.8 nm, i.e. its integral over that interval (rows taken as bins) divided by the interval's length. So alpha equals -2.2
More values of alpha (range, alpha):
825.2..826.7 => -1.0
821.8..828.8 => -6.1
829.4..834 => -9.9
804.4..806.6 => -4.4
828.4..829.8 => -0.9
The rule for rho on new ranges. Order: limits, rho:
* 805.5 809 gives 16.6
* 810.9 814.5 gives 16.6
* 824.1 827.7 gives 16.2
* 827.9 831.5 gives 15.8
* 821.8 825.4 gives 16.1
